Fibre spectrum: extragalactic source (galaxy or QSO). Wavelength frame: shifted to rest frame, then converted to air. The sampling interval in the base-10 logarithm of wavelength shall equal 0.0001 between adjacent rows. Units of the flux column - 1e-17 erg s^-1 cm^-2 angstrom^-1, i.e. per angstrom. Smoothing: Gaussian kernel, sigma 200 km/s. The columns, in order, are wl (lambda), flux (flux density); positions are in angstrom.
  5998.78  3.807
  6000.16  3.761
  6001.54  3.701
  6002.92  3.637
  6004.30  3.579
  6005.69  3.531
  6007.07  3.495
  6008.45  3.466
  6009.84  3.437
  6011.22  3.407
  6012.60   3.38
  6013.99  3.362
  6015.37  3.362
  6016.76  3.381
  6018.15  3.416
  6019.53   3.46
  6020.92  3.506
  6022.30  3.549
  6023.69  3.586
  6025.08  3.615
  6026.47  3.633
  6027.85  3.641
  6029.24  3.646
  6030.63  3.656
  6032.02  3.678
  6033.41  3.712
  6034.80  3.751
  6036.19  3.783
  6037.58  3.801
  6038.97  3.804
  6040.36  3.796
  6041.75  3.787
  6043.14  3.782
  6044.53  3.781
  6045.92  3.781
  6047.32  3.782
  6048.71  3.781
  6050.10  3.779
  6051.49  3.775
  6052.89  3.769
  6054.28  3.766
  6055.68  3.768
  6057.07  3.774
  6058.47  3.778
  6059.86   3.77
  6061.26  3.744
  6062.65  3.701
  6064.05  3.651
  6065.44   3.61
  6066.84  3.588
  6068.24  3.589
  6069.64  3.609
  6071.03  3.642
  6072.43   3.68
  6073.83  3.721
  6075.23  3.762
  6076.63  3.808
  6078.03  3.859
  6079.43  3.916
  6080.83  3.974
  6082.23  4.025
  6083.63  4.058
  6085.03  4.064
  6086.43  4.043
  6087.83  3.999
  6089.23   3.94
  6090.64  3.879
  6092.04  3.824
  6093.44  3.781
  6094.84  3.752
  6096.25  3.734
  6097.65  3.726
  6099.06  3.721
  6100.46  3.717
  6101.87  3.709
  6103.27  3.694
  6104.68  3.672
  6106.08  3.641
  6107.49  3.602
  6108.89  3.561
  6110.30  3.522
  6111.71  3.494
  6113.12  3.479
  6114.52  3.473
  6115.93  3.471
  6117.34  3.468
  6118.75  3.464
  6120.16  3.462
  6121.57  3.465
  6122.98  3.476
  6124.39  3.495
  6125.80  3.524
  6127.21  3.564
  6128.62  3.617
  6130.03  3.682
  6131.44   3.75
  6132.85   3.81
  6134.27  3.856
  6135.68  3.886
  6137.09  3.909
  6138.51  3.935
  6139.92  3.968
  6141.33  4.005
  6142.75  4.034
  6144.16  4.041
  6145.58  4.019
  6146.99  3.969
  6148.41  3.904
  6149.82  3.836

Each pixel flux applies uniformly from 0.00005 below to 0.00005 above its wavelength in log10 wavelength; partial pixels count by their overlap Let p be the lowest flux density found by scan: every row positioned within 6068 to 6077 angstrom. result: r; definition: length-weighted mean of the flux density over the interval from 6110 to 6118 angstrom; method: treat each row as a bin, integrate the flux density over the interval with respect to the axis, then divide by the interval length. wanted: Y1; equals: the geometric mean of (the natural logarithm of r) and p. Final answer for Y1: 2.12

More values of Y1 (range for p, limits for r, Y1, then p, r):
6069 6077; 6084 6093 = 2.23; 3.609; 3.96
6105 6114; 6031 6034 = 2.13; 3.479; 3.69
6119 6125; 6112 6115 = 2.08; 3.462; 3.48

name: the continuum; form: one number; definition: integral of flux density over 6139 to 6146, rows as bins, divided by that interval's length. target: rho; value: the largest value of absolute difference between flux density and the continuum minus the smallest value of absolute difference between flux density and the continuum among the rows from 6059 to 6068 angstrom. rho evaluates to 0.18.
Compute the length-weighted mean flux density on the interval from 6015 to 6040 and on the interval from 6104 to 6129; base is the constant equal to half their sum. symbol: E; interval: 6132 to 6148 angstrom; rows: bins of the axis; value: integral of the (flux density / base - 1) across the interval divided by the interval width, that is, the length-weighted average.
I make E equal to 0.11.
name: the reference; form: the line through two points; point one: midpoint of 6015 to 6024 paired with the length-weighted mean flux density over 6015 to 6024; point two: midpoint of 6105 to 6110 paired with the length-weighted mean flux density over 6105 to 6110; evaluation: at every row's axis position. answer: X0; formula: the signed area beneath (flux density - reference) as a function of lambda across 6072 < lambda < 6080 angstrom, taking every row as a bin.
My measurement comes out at 1.9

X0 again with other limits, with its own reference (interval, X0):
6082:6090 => 3.6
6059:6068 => 1.3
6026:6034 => 1.5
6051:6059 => 2.0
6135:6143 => 2.4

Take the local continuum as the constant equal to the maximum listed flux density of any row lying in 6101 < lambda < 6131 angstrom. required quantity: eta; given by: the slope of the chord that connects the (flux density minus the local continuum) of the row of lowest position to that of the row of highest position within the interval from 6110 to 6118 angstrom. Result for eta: -0.008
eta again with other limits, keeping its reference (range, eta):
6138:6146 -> 0.012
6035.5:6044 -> 0.000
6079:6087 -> 0.018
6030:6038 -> 0.021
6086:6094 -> -0.037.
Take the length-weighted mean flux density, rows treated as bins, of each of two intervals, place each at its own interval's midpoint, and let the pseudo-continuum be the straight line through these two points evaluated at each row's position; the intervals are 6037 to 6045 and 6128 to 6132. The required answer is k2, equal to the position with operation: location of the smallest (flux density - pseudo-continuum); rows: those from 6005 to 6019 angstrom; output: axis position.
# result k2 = 6013.99 angstrom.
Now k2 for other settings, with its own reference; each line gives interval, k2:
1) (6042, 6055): 6054.28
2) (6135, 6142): 6135.68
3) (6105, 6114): 6113.12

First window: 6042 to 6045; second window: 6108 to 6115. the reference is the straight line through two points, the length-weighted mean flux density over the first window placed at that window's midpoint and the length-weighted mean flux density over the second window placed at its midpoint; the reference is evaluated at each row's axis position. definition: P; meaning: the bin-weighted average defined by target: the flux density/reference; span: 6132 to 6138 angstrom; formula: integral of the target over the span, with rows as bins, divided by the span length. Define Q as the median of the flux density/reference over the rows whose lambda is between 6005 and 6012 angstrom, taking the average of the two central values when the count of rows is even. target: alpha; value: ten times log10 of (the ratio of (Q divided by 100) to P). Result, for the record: -21.1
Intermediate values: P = 1.13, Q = 0.88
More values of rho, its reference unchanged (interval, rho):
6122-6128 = 0.09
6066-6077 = 0.22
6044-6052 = 0.01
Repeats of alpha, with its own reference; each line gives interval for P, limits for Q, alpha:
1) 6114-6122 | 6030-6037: -20.1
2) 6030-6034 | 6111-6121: -19.8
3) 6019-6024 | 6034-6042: -19.6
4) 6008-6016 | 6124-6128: -19.3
